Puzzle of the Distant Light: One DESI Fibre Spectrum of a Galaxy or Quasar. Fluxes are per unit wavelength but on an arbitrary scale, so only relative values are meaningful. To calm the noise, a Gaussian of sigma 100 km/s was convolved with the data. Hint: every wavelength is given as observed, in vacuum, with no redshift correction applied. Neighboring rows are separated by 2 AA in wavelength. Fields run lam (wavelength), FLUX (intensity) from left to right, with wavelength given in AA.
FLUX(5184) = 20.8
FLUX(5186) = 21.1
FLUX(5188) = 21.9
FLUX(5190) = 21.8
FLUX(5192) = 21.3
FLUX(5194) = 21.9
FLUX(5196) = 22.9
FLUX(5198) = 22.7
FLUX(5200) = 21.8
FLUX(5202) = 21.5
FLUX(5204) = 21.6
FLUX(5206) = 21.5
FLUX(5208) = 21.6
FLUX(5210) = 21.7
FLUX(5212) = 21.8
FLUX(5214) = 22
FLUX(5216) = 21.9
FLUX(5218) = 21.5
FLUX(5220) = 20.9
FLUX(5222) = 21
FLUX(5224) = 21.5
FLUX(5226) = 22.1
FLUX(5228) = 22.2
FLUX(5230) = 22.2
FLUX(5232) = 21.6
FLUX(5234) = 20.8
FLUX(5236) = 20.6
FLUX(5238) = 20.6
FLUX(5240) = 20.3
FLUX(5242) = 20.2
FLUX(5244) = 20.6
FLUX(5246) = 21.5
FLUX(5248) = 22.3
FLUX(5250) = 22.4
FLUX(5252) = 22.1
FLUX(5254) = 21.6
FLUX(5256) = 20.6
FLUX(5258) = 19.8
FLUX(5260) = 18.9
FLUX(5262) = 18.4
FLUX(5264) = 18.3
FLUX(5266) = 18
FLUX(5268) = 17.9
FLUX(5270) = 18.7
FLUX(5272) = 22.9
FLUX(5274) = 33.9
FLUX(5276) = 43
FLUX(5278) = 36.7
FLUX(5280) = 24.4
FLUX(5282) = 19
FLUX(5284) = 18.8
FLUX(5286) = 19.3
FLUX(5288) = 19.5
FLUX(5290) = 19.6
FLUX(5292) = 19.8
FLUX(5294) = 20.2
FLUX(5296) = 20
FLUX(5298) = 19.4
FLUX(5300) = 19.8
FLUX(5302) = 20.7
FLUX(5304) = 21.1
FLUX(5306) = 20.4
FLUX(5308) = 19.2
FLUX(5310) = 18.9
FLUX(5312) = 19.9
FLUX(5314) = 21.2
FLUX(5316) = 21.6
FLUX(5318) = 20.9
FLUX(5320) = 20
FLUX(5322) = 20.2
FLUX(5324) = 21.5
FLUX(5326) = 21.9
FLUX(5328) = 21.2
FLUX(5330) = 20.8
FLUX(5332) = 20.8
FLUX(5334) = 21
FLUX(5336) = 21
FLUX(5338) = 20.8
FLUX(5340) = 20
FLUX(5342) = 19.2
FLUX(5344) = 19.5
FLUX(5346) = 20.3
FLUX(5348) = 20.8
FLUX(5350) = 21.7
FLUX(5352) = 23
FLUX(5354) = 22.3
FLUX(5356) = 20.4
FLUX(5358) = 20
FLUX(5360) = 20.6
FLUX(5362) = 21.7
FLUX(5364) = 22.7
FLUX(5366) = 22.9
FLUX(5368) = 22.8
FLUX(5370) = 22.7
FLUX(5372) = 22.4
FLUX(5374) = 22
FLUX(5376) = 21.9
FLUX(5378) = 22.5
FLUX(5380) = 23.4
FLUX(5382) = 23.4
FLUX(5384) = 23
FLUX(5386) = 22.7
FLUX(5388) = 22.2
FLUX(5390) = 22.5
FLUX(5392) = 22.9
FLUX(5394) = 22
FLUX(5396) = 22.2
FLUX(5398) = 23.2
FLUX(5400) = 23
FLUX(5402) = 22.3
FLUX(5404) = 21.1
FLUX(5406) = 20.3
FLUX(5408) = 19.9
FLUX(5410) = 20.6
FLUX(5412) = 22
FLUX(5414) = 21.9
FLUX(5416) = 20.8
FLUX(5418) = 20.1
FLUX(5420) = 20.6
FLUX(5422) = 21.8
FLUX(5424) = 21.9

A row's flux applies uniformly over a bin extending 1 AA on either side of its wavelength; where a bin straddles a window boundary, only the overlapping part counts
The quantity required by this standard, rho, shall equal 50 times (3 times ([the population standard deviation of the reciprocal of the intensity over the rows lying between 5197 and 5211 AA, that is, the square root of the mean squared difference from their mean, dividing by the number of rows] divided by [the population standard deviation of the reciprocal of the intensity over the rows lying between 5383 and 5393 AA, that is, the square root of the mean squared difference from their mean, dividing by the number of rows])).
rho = 214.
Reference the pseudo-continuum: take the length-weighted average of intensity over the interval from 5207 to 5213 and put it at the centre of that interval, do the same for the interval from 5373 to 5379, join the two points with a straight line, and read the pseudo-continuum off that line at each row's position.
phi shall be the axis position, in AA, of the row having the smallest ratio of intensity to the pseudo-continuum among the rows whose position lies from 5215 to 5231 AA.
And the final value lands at 5220 AA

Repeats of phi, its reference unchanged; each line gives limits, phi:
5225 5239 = 5238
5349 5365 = 5358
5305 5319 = 5310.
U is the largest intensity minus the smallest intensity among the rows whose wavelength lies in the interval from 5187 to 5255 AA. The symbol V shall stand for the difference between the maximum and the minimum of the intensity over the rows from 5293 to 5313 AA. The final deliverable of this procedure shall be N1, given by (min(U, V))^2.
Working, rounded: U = 2.7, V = 2.2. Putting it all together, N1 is 4.8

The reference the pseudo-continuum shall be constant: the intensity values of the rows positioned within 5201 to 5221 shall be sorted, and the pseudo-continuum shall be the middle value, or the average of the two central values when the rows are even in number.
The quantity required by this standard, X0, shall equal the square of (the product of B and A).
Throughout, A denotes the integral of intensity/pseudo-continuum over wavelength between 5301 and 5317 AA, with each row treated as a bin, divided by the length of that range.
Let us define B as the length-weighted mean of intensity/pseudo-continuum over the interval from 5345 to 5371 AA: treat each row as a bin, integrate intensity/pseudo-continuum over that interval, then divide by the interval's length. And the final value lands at 0.90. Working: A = 0.94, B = 1.00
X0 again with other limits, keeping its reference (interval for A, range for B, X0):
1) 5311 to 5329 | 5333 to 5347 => 0.83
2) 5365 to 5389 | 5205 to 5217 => 1.12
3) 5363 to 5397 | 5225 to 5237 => 1.09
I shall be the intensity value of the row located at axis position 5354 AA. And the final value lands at 22.3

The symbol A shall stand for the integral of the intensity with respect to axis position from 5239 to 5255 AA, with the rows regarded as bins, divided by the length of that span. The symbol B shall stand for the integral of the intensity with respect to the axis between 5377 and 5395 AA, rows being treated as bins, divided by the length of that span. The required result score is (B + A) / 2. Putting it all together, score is 22.05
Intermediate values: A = 21.4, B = 22.7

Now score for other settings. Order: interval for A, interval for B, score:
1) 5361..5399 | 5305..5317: 21.39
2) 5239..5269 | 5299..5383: 20.68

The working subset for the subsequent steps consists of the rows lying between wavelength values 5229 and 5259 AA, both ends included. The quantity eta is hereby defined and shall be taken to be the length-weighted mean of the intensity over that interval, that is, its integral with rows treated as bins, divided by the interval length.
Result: 21.1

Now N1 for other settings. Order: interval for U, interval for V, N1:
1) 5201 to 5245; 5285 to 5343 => 4.0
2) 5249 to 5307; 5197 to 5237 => 4.4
